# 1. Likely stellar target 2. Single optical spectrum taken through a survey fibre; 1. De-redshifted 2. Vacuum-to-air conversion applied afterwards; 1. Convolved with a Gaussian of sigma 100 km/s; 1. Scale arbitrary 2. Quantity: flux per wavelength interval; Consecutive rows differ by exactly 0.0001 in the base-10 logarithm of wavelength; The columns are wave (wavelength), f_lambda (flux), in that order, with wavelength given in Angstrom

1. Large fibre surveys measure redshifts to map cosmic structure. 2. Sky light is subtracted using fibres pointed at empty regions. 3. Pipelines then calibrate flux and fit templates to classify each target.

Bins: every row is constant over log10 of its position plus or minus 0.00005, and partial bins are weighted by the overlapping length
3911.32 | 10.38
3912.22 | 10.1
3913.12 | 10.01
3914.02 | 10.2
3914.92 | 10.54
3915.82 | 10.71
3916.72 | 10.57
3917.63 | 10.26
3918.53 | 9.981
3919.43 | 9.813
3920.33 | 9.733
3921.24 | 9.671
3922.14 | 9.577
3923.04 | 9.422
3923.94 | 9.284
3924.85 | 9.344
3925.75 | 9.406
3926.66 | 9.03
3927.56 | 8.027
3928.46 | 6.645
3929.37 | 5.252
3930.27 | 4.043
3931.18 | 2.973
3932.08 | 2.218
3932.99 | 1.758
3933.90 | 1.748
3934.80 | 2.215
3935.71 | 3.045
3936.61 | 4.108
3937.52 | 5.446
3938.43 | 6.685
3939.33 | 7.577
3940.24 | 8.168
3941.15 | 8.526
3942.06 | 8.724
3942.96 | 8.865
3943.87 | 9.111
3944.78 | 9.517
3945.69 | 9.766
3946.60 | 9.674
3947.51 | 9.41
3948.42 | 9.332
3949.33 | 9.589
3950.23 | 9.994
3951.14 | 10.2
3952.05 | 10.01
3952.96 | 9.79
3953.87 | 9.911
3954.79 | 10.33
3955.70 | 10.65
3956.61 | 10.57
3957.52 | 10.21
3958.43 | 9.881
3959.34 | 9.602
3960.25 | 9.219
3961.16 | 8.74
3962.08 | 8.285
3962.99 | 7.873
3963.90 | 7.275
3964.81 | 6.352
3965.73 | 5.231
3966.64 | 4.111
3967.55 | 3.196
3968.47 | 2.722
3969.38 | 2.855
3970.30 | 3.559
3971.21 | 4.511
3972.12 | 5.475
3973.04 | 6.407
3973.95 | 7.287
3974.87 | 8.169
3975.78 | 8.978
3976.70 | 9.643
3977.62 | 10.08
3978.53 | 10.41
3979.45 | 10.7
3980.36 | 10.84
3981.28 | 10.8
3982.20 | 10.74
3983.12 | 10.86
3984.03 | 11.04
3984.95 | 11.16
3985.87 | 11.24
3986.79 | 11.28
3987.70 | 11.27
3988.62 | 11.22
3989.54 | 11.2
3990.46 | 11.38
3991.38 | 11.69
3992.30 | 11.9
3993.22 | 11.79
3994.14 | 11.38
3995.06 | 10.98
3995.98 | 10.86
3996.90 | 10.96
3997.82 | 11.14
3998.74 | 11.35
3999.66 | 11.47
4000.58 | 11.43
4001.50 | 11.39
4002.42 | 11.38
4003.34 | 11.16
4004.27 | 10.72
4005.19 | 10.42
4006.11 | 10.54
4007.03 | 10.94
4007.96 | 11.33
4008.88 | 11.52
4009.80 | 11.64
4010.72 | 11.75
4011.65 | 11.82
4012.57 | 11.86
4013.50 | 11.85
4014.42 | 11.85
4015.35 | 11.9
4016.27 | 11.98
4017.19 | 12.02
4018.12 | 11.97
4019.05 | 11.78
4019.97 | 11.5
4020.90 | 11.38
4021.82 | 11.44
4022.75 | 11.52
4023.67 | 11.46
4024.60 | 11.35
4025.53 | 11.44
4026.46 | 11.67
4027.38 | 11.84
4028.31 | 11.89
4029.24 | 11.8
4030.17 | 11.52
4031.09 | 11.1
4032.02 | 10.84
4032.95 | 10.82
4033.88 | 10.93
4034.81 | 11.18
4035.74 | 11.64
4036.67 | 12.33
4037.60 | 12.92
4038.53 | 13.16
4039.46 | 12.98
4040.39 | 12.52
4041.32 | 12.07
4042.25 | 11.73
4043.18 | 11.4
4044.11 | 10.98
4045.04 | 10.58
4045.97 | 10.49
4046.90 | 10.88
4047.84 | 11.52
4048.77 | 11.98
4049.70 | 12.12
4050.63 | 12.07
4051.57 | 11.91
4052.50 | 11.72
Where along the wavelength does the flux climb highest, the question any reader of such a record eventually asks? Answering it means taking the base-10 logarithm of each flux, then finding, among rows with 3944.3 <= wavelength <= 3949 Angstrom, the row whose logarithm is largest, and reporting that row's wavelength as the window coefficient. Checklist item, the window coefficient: 3945.69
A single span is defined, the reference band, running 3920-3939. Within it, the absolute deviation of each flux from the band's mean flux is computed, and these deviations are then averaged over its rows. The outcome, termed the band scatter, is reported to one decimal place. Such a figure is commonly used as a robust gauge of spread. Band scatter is 2.8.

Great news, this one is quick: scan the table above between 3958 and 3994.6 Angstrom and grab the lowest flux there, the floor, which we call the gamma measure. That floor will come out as 2.722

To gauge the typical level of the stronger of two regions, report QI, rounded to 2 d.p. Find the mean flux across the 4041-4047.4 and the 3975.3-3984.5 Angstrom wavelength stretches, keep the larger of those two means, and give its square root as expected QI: 3.34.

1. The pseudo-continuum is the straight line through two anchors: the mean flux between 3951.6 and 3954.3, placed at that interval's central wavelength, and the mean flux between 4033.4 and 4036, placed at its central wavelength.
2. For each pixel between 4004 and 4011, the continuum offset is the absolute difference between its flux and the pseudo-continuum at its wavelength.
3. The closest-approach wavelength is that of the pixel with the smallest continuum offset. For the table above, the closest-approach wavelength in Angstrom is 4004.27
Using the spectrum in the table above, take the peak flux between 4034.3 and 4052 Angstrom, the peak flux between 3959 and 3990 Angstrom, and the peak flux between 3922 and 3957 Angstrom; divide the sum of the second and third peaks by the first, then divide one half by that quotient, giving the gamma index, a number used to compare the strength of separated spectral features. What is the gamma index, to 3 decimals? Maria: 0.300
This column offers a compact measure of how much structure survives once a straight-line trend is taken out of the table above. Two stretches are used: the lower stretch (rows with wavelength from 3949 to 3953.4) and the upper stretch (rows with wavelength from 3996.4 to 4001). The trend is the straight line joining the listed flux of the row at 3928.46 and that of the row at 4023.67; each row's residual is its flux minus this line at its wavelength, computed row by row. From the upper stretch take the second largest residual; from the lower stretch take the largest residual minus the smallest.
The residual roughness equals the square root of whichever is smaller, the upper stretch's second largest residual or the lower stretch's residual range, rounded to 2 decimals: 0.72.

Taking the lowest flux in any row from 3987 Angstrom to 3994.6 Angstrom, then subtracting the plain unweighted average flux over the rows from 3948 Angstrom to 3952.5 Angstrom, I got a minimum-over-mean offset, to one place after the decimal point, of 1.4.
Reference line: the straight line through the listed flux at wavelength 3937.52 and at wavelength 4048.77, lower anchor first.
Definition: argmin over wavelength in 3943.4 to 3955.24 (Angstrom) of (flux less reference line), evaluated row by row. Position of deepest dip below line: 3948.42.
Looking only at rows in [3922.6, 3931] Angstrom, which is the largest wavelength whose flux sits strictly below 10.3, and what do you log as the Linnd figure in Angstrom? 3930.27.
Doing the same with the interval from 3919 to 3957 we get 3953.87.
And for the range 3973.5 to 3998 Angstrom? 3977.62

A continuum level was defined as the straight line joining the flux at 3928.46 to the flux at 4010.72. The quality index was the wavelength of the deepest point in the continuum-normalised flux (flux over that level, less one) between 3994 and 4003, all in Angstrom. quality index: 3995.98 Angstrom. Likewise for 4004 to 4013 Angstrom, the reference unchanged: 4005.19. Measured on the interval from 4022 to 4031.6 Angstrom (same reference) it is 4031.09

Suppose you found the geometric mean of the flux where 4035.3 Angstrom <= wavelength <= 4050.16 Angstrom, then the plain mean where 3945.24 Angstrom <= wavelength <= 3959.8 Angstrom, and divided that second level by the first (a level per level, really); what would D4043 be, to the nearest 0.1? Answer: 0.8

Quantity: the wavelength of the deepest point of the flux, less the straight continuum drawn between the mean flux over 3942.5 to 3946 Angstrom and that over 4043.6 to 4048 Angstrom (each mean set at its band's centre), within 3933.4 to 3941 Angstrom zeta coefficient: 3933.90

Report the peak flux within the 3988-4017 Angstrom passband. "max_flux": 11.98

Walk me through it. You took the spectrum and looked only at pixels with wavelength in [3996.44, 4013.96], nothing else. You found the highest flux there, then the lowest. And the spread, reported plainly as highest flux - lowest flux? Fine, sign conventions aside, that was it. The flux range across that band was 1.4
